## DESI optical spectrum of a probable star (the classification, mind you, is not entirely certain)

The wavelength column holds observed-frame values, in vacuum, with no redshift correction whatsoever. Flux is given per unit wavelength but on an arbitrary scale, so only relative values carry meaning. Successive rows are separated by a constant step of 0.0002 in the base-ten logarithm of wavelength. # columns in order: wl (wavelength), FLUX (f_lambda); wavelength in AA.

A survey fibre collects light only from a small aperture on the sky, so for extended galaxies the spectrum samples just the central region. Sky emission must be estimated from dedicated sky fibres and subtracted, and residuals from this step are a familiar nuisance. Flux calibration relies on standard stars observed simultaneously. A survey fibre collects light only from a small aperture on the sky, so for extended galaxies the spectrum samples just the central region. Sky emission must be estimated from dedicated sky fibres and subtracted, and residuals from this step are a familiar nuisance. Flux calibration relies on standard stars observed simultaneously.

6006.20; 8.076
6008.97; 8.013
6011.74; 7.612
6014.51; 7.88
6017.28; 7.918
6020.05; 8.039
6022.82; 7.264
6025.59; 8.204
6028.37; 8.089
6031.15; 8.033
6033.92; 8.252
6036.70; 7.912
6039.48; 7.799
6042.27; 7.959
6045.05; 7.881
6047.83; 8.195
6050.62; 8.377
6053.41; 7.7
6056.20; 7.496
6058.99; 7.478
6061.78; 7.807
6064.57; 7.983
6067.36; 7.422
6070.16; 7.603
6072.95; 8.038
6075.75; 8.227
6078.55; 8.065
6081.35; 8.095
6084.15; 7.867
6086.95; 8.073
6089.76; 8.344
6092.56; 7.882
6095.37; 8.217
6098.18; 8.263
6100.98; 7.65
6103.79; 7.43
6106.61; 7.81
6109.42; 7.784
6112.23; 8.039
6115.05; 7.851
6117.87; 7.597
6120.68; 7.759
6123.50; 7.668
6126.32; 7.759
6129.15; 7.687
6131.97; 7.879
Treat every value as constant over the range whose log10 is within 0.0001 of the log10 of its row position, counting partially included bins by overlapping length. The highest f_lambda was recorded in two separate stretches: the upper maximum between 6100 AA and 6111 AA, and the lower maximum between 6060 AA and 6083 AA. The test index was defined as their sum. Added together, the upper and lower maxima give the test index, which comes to 16.04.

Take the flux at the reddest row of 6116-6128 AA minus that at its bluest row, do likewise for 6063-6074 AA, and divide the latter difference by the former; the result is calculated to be 0.3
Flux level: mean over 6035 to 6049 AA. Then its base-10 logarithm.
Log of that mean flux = 0.900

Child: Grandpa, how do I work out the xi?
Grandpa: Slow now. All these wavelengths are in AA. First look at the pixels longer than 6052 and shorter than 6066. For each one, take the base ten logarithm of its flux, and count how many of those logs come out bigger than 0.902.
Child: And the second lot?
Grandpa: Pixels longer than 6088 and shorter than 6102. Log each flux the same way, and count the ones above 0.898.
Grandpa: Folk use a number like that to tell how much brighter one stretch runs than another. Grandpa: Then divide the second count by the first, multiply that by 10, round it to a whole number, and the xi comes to 30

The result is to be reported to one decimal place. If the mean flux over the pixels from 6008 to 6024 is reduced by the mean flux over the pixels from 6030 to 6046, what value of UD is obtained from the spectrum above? -0.2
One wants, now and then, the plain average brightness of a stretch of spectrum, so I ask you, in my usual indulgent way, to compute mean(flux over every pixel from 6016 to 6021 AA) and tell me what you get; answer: 7.98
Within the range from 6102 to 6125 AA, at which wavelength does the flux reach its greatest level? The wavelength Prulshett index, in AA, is 6112.23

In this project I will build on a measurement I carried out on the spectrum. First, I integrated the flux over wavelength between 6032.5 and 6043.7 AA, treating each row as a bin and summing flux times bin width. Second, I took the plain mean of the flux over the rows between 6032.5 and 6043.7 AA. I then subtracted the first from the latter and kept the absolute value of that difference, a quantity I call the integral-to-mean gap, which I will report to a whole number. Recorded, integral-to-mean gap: 81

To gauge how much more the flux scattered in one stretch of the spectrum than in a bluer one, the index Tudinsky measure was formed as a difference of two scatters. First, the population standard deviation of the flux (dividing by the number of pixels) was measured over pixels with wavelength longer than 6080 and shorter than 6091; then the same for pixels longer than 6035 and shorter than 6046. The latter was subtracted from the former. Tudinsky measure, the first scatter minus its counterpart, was 0.11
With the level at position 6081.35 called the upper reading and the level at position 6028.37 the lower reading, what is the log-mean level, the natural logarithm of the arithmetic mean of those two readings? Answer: 2.09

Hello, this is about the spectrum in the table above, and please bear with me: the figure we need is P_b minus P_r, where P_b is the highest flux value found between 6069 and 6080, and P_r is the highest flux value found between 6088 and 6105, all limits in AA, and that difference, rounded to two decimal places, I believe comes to -0.12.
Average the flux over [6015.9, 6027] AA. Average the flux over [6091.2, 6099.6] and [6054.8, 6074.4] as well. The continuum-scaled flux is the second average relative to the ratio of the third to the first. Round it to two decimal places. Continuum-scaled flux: 8.30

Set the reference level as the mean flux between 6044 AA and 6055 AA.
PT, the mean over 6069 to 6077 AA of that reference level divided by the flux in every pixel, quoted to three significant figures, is 1.01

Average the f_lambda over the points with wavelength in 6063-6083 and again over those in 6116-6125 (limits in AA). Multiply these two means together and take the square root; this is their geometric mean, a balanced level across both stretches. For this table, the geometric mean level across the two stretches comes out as 7.80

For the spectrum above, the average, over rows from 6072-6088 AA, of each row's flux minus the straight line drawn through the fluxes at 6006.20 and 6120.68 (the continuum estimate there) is 0.19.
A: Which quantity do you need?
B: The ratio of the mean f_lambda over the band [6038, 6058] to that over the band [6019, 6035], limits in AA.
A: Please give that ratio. 0.99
